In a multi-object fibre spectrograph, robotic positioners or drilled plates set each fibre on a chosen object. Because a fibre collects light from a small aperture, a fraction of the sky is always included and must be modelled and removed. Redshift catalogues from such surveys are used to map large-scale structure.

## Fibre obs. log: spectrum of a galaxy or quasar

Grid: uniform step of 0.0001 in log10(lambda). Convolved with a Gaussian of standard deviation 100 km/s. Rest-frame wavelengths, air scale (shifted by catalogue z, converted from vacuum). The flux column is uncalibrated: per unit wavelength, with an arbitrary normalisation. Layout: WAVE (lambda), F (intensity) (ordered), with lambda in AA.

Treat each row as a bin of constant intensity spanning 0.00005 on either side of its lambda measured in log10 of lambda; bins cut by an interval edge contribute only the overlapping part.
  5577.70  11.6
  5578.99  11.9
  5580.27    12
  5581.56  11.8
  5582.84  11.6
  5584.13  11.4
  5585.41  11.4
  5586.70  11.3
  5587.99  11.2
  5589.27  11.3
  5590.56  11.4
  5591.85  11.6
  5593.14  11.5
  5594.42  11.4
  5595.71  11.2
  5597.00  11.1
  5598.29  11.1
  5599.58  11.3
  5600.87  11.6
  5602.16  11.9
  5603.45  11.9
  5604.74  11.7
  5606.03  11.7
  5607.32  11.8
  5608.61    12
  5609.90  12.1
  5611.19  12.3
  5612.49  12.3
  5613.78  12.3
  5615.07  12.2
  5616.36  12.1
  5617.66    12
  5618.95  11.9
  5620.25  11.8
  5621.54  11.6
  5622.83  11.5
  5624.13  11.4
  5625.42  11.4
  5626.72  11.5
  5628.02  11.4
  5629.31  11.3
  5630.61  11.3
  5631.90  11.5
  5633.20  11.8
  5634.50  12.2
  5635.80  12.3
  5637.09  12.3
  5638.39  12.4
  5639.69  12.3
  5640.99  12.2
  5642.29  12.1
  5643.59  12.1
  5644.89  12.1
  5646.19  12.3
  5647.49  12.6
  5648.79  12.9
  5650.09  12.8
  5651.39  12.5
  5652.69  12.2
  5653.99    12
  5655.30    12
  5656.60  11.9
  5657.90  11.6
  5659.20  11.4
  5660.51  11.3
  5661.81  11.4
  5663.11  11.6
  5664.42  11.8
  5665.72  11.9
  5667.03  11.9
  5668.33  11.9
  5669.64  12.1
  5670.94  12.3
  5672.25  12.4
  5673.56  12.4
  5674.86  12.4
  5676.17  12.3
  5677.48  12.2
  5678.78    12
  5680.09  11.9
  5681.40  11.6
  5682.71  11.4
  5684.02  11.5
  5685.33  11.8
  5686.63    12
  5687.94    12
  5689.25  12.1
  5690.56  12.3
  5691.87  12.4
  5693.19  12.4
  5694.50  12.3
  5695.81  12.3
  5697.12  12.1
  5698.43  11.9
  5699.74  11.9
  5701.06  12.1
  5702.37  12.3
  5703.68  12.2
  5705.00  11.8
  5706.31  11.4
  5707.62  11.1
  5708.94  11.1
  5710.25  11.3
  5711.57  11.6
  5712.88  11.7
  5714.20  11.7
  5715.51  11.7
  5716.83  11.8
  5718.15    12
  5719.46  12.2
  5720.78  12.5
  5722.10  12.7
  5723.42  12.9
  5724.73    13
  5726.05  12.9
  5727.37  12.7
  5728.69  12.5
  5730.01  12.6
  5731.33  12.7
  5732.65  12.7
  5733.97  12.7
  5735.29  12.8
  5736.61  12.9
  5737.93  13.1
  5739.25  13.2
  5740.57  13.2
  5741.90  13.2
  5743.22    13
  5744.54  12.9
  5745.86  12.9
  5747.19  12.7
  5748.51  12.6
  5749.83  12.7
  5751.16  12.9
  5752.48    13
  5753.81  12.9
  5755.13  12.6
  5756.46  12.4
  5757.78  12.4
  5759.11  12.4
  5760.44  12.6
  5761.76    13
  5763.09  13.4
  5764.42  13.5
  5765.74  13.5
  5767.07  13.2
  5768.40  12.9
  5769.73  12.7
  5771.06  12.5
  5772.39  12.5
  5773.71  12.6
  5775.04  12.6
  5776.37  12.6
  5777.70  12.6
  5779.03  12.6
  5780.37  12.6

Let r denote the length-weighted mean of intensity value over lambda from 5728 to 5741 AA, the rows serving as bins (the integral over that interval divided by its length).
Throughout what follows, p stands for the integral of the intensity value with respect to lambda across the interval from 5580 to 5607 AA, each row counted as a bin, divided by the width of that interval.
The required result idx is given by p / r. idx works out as 0.90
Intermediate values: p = 11.5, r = 12.8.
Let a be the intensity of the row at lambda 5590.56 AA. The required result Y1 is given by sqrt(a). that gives 3.38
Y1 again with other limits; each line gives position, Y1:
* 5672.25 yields 3.52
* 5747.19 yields 3.56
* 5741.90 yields 3.63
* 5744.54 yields 3.59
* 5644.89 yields 3.48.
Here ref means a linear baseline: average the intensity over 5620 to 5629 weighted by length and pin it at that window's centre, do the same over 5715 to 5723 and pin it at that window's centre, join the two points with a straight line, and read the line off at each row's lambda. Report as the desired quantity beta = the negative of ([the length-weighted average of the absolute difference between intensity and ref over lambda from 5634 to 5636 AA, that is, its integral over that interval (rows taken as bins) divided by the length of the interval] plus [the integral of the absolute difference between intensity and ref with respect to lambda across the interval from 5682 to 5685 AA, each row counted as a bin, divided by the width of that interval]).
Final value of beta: -1.09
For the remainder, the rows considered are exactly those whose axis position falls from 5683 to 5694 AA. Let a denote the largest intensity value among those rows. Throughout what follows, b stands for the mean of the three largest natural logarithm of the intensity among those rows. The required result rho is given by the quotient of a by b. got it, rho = 4.93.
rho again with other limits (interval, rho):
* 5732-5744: 5.12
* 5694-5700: 4.91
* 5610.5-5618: 4.90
